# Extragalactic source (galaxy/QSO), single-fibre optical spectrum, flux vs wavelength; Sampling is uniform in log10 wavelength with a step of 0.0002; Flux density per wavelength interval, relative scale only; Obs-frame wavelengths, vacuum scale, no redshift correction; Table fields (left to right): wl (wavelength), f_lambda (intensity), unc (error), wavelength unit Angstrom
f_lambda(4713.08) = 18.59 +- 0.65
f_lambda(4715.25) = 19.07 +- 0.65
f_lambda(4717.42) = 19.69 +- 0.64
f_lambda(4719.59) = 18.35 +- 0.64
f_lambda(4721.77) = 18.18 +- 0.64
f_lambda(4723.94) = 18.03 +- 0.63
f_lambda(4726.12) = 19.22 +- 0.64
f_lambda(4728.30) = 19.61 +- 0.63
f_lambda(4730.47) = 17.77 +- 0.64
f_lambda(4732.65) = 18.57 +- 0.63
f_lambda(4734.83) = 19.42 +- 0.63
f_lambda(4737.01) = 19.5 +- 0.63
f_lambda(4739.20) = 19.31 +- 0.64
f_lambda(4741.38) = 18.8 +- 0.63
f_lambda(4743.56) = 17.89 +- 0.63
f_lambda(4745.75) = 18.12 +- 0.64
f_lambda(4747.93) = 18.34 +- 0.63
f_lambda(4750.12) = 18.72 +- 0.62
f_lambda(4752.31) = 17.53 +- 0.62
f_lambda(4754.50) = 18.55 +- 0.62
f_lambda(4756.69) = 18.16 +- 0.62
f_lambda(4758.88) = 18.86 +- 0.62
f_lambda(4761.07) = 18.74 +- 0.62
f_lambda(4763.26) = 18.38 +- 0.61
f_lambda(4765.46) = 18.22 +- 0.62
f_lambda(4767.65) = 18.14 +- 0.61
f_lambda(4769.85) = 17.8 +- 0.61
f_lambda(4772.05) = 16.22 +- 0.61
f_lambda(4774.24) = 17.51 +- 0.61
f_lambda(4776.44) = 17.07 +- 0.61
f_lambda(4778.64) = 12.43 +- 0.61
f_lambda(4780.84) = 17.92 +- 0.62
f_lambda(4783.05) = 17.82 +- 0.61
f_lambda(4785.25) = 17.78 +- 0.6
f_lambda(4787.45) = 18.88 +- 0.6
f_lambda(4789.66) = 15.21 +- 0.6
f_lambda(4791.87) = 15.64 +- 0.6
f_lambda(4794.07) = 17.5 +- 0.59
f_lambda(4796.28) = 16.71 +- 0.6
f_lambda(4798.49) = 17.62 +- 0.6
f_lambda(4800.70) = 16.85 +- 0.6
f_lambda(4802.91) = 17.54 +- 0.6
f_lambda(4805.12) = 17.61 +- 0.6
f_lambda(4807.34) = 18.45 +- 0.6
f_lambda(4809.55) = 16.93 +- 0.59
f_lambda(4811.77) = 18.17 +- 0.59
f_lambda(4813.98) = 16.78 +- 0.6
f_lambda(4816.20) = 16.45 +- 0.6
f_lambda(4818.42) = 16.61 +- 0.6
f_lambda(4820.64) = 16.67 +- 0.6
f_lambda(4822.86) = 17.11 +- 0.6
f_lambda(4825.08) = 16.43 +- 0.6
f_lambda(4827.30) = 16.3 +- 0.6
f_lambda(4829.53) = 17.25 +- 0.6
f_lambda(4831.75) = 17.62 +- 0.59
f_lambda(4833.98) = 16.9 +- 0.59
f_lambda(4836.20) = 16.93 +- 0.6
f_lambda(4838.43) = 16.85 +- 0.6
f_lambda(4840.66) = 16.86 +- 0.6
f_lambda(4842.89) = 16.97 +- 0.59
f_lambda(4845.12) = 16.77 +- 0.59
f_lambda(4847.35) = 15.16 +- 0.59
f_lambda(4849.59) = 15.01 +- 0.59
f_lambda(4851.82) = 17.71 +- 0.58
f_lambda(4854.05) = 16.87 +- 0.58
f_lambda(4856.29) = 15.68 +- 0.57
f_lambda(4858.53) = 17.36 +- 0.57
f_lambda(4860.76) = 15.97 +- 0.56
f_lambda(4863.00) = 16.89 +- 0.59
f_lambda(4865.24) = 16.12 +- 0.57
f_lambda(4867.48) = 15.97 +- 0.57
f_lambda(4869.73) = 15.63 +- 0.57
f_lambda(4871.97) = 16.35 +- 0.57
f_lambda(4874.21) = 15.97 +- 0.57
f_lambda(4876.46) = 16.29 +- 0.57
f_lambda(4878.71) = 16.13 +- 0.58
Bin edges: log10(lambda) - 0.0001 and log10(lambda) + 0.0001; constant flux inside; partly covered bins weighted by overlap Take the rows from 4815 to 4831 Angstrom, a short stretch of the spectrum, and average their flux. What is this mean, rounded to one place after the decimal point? 16.7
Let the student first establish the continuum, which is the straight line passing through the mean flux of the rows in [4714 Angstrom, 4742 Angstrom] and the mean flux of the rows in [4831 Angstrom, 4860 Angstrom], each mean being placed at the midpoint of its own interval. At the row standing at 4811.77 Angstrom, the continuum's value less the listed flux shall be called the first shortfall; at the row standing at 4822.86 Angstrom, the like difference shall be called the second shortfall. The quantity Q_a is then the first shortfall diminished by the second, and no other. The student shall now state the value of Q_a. -0.8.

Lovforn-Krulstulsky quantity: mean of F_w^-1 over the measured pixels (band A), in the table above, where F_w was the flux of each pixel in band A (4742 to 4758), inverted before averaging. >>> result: 0.055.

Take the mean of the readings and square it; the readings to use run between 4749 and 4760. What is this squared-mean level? 337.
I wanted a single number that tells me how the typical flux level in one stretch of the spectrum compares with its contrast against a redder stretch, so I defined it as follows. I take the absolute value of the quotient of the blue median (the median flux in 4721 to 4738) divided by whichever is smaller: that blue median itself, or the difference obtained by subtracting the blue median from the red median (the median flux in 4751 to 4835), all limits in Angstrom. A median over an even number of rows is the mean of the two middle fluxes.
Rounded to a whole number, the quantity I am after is 14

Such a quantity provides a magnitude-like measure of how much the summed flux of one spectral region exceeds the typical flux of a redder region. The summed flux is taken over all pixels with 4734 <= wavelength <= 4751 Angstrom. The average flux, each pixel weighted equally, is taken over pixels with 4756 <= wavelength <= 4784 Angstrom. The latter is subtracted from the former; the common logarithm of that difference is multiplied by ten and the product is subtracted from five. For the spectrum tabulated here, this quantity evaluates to -16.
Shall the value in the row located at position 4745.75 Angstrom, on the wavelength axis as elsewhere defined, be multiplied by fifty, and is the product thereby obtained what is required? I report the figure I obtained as 906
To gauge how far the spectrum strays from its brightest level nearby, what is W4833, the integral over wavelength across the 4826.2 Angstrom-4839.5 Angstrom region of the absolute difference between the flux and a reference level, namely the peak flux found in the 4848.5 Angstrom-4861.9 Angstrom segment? 10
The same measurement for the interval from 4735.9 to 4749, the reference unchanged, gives 12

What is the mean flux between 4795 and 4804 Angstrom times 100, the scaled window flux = 1718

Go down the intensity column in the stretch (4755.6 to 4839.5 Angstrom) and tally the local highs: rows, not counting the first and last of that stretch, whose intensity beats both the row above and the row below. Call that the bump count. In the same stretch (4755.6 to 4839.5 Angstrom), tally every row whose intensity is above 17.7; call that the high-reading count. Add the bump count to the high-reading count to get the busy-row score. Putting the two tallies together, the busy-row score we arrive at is 24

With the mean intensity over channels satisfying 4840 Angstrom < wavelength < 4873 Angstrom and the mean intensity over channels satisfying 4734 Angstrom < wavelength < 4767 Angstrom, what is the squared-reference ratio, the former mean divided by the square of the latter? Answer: 0.047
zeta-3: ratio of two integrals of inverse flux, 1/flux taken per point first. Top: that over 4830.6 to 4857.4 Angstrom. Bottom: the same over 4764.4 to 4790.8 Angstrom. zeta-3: 1.03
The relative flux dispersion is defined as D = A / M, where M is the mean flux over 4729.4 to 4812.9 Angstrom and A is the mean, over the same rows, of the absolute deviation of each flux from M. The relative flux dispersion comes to 0.048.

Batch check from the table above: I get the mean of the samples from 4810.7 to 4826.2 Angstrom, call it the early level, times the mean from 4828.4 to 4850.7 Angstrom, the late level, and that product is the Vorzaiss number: 281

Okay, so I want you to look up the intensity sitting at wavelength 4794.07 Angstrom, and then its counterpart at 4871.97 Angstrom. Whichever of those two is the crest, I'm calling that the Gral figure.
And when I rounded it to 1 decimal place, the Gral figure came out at 17.5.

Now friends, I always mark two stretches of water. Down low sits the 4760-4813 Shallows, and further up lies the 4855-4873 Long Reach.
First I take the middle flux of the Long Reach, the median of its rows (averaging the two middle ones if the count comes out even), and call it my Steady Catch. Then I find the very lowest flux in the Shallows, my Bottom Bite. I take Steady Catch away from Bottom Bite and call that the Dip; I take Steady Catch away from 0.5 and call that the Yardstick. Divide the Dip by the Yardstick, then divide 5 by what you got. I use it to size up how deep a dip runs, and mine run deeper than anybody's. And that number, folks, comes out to 22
